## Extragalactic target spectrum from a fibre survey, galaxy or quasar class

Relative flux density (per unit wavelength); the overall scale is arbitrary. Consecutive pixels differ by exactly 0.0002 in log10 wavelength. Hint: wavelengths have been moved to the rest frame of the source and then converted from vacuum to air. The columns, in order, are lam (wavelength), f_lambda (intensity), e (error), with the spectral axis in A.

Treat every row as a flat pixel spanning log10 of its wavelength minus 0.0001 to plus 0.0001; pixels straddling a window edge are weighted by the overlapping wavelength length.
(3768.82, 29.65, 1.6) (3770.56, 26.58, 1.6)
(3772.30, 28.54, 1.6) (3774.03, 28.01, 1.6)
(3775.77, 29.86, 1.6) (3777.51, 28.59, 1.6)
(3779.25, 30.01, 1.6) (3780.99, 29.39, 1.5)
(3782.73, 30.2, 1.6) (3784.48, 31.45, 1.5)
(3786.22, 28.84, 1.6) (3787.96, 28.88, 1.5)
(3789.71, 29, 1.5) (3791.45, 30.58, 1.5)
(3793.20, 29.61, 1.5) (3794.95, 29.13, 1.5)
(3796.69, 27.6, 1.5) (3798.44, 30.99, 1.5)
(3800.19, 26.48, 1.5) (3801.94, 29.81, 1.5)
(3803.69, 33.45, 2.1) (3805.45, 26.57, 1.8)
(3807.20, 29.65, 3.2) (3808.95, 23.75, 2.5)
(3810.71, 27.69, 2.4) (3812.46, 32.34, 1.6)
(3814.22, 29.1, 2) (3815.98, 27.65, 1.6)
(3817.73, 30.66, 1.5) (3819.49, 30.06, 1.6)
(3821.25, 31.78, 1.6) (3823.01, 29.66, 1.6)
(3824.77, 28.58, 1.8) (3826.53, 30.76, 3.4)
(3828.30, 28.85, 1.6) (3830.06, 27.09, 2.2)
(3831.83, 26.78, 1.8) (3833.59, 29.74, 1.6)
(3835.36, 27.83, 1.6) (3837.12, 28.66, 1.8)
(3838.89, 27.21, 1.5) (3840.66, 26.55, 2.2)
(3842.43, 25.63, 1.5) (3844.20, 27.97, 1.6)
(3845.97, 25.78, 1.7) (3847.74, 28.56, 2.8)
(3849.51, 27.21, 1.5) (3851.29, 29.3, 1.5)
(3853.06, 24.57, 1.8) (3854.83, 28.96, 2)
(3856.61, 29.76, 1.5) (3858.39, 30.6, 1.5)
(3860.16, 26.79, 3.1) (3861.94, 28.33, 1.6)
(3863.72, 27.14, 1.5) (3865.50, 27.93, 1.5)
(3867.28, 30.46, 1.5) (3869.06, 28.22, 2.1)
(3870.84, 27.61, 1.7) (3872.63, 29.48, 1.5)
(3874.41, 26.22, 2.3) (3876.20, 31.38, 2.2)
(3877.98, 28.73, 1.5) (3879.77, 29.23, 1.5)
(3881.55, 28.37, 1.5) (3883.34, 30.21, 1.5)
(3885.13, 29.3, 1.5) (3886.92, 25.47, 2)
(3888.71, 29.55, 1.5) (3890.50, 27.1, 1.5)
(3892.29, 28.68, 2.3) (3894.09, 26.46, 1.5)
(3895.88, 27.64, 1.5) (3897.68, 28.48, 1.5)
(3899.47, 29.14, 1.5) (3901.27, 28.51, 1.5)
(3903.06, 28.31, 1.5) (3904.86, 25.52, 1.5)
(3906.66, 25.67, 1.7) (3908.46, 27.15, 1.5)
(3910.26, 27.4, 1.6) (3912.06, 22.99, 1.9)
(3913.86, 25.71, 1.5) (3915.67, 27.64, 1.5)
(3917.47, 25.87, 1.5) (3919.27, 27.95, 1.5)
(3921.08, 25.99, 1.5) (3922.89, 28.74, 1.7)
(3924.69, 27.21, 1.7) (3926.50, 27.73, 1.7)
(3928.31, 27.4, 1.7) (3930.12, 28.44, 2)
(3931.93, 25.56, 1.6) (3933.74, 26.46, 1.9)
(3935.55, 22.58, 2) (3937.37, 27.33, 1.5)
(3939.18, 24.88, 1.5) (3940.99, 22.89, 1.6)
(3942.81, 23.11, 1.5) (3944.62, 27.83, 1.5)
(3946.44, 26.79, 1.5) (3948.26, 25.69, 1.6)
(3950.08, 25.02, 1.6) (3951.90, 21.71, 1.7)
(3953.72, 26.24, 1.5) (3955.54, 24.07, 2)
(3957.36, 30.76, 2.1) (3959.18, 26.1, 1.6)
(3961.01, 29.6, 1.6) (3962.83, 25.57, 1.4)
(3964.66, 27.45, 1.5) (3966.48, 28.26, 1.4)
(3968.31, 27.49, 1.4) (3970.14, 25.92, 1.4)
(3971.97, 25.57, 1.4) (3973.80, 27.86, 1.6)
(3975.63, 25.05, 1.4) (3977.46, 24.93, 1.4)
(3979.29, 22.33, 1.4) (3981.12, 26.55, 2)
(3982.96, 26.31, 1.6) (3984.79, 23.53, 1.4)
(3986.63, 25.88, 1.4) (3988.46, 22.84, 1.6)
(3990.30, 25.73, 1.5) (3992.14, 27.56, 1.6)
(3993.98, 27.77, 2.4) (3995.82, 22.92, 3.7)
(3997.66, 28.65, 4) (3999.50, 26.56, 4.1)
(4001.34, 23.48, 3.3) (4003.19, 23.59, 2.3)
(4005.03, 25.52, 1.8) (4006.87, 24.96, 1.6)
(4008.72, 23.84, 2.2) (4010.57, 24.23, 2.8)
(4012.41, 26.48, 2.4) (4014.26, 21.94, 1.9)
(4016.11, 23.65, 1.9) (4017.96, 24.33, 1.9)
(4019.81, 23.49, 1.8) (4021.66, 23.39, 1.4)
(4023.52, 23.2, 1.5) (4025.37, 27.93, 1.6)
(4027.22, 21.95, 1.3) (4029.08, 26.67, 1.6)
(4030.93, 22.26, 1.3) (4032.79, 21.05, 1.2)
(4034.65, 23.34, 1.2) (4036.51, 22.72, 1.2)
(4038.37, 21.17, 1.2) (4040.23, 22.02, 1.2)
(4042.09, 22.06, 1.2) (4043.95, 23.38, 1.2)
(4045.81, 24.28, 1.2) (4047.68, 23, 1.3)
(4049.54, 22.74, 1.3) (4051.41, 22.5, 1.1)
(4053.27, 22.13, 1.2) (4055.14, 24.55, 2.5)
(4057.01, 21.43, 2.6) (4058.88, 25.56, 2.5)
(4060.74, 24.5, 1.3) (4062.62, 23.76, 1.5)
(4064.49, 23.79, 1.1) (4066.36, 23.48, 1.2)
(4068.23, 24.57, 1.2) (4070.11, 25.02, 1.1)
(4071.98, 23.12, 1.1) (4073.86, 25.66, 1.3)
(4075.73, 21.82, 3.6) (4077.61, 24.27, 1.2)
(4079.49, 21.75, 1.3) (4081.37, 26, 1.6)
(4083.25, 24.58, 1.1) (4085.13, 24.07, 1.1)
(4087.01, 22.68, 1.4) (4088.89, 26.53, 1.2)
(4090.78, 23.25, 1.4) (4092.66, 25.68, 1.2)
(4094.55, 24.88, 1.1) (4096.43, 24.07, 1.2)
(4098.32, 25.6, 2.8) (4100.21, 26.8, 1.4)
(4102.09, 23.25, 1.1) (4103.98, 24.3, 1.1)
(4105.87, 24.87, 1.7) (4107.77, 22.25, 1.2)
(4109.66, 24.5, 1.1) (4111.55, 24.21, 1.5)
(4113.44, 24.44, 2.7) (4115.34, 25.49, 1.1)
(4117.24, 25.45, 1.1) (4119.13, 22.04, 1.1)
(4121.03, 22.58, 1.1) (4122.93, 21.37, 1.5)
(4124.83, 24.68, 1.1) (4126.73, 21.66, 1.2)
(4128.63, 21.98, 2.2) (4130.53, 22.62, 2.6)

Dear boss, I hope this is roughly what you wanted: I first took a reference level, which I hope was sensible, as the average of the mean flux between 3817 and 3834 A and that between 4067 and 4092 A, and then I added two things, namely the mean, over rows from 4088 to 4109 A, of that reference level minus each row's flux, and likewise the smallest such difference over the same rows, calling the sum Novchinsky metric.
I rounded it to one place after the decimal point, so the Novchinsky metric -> 2.0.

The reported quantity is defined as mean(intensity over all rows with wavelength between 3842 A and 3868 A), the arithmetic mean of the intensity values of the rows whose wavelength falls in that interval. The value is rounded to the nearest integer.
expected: 28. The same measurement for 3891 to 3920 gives 27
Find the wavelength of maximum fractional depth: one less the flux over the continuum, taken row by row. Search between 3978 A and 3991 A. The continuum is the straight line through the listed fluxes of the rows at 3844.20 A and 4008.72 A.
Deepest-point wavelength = 3979.29 A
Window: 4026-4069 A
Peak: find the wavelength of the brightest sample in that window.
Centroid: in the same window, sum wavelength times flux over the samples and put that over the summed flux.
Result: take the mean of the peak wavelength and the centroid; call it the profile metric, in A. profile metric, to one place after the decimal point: 4038.5 A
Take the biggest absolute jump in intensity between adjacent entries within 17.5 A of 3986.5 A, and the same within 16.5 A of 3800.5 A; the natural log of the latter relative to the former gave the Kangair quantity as 0.18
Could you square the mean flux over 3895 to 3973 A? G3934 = 703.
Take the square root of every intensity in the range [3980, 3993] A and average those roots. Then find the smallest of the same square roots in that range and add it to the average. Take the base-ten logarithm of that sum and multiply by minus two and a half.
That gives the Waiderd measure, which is -2.48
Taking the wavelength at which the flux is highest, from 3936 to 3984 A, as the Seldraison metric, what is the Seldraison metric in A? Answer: 3957.36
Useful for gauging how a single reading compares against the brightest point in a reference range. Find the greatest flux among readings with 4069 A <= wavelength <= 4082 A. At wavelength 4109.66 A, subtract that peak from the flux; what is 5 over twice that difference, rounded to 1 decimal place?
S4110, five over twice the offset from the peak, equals -1.7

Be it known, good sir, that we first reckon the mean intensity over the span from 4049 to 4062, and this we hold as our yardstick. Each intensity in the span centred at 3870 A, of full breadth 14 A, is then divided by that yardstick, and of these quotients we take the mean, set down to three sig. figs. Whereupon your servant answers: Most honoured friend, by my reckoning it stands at 1.22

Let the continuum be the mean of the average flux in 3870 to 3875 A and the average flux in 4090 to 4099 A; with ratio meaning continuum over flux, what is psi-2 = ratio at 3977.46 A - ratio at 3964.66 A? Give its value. 0.10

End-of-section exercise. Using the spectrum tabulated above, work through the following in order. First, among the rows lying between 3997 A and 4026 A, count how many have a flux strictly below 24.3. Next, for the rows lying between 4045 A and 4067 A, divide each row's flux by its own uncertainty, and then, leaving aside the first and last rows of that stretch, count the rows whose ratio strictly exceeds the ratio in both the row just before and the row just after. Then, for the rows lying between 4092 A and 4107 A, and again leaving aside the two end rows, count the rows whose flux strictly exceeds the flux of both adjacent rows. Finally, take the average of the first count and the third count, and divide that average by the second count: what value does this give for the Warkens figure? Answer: 1.7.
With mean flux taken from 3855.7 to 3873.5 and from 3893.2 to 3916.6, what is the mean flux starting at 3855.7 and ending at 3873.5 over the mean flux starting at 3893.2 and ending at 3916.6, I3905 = 1.06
